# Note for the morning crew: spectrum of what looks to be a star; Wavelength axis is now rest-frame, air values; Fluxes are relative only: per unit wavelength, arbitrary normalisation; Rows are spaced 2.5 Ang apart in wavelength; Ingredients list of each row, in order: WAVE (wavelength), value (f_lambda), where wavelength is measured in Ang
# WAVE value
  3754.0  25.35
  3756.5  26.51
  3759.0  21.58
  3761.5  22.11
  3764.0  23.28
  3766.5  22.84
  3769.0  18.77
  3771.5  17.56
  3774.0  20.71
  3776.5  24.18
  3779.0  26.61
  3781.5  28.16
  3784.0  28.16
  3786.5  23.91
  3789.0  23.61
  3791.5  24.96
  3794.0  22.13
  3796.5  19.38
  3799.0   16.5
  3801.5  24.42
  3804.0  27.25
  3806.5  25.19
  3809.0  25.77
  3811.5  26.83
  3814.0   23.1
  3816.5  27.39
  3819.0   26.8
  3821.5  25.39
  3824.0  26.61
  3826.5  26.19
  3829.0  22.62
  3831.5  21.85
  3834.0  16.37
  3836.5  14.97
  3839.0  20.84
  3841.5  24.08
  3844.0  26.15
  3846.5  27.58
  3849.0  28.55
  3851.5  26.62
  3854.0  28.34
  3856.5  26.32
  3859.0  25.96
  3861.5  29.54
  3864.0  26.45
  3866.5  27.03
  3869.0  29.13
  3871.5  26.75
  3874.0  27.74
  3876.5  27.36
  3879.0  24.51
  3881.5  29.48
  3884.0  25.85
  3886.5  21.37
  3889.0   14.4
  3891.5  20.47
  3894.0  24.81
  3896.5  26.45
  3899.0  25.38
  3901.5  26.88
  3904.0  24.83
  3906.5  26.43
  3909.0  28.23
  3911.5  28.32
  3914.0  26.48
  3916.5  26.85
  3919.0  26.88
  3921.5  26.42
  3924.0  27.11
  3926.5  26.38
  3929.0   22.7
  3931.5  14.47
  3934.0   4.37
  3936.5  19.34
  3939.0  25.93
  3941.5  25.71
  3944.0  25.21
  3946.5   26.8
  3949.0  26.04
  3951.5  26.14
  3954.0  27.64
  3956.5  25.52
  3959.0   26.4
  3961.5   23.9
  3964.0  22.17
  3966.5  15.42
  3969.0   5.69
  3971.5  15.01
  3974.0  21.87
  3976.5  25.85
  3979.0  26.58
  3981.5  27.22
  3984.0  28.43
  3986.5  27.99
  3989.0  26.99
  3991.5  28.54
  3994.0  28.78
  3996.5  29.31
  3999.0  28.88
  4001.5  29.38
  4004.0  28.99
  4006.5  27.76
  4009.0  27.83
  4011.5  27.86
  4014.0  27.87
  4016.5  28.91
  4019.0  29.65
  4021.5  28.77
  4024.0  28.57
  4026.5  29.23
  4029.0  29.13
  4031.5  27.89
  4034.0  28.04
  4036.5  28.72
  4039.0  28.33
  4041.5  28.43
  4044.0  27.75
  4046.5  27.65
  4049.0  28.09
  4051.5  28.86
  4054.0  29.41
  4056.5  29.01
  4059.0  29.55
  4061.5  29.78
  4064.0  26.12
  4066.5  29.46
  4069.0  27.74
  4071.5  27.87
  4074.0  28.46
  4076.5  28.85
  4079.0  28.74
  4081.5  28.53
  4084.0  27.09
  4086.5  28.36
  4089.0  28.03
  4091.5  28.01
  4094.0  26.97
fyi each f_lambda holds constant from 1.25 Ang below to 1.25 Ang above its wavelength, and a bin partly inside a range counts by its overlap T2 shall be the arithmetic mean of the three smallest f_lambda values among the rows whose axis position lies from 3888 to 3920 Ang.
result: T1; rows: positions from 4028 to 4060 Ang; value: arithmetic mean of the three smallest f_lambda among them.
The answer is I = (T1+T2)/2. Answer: 23.8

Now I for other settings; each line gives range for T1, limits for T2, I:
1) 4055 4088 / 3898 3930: 25.6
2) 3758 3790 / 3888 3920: 19.5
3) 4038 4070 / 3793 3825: 23.3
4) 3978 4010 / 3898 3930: 25.6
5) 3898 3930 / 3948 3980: 18.2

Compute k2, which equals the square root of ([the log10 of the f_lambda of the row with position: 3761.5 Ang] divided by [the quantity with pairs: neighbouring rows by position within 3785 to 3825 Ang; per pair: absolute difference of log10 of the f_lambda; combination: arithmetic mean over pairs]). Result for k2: 5.4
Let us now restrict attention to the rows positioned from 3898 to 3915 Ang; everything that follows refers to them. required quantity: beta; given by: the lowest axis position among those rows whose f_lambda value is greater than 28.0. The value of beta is 3909.0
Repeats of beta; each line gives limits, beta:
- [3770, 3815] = 3781.5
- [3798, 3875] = 3849.0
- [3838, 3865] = 3849.0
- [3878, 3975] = 3881.5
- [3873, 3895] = 3881.5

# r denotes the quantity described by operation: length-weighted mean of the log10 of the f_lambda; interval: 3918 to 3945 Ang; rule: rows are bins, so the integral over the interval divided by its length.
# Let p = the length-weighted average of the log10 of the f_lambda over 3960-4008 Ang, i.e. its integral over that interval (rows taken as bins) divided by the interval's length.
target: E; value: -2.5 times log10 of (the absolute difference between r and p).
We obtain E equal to 3.0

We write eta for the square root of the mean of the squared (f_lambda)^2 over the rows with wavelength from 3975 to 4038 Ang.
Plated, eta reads 803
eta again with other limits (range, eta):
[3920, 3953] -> 601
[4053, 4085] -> 816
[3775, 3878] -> 657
